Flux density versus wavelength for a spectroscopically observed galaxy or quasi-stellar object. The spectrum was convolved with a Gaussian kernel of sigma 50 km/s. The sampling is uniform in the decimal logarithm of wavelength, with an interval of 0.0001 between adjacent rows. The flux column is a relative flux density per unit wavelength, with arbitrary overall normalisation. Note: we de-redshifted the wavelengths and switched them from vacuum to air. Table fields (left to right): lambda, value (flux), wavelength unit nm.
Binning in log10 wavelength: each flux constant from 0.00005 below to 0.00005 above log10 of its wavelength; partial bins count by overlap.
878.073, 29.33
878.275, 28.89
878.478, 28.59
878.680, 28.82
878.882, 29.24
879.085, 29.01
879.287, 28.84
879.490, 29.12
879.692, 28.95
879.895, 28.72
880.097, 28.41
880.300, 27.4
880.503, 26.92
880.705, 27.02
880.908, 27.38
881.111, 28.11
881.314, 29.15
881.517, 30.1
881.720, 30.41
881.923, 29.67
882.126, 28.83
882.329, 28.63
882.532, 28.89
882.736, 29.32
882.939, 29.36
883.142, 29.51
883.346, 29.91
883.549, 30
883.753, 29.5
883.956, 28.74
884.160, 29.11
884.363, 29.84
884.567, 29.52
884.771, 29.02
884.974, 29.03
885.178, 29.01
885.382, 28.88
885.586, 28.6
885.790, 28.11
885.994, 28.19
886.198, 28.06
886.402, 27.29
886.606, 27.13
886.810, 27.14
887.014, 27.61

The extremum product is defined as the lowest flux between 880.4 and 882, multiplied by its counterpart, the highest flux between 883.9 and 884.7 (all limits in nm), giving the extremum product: 803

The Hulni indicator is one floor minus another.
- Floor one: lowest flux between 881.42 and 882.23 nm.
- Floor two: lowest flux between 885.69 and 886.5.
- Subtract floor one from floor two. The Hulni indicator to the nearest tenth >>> -1.5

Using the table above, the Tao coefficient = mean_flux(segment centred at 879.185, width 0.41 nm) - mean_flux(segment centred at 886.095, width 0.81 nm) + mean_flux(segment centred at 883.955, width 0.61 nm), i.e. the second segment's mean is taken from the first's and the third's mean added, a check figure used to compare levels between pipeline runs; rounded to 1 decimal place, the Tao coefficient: 30.1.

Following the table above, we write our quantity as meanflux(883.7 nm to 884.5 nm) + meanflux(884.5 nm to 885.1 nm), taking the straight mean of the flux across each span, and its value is 58.5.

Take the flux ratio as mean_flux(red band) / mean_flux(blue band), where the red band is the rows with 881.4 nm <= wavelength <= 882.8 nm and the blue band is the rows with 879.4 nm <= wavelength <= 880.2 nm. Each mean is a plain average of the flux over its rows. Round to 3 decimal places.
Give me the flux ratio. 1.021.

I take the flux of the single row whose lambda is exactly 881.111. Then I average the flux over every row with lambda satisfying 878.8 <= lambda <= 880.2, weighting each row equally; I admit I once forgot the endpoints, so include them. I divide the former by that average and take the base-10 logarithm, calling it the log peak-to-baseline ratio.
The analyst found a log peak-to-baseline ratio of -0.012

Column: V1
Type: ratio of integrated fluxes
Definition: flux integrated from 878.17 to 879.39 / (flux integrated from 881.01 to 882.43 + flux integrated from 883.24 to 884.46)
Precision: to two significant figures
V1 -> 0.45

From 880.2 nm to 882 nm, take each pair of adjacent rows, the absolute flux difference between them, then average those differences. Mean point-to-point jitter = 0.59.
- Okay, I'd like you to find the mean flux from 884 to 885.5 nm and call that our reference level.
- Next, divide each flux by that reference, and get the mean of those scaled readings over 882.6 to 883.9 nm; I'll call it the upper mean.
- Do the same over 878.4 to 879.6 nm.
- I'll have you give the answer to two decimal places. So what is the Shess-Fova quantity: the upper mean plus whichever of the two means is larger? 2.03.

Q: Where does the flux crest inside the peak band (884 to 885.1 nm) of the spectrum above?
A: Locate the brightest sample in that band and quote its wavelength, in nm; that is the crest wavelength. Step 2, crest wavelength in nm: 884.363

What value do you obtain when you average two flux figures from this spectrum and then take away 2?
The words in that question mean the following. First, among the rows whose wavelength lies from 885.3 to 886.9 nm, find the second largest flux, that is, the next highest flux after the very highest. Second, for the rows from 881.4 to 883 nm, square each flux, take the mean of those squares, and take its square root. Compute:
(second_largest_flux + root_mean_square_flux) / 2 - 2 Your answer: 27.0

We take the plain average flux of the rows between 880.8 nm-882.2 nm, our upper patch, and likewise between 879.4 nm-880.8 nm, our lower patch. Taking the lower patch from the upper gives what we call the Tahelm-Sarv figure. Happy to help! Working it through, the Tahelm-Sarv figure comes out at 1.0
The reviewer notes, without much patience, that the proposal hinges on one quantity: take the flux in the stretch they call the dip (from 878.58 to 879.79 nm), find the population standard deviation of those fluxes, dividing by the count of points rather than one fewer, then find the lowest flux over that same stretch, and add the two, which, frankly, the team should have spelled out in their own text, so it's 29.0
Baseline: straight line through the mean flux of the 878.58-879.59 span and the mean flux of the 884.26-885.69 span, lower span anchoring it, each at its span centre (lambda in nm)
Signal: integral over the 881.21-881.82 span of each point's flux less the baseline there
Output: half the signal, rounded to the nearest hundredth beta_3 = 0.25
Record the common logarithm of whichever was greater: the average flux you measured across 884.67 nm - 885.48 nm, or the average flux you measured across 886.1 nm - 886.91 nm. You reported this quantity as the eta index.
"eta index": 1.46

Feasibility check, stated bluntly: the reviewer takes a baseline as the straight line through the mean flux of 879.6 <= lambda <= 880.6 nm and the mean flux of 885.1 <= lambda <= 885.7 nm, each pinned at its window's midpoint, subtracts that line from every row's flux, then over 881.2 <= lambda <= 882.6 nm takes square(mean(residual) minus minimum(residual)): 0.66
